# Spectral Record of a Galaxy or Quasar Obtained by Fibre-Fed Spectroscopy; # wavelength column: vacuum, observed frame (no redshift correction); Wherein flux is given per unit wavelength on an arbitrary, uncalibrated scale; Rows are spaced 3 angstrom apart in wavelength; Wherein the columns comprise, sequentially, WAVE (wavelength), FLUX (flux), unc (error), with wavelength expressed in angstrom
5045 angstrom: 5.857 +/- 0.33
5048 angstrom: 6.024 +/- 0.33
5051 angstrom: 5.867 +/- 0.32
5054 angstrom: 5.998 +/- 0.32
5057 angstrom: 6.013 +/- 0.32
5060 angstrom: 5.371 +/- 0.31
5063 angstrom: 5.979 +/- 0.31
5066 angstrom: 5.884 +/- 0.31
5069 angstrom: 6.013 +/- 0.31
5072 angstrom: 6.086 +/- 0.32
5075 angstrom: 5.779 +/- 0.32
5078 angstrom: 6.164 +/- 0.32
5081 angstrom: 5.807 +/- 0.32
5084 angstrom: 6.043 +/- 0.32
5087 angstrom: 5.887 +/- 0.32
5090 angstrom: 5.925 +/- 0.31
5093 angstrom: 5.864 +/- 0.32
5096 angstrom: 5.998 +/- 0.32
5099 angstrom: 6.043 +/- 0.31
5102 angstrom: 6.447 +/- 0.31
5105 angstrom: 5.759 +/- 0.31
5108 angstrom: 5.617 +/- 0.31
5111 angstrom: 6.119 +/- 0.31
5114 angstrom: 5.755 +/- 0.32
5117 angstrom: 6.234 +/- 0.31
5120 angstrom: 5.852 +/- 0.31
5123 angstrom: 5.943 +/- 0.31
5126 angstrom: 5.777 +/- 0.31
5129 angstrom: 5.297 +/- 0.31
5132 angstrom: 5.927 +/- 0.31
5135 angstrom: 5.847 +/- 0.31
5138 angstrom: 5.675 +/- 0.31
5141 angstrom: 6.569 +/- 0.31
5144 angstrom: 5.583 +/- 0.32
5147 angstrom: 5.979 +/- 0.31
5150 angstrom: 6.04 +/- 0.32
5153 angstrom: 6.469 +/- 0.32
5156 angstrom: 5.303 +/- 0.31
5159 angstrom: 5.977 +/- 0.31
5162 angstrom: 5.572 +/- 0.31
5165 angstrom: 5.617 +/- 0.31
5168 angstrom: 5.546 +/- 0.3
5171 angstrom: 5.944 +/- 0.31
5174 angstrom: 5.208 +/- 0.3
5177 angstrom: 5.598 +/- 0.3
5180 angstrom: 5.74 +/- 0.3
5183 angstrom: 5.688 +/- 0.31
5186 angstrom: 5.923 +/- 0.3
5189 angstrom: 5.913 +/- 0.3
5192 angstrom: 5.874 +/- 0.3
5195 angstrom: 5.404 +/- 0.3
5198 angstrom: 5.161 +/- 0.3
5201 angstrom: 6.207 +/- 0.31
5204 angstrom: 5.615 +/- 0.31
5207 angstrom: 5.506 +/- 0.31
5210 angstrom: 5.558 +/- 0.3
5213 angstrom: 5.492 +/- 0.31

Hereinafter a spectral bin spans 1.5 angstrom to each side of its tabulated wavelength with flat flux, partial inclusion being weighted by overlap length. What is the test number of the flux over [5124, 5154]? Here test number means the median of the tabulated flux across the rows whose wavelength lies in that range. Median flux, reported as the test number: 5.89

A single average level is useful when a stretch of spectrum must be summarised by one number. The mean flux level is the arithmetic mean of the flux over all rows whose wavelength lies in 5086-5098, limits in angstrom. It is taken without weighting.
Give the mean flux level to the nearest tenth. 5.9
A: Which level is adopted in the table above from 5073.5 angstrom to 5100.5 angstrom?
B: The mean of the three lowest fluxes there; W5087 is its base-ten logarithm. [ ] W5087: 0.765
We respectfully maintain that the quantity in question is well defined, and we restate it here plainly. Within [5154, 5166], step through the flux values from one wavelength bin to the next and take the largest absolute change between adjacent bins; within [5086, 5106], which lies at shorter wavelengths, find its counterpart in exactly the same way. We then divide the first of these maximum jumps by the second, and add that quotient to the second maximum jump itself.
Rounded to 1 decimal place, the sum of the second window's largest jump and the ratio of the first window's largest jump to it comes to 1.7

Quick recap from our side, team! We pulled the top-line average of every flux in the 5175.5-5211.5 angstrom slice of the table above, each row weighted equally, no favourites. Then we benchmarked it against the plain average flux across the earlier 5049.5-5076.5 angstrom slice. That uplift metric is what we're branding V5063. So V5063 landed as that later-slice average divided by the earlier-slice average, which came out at 0.965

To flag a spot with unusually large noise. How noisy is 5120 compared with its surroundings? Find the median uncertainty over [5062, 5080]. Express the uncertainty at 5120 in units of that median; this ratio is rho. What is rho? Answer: 0.98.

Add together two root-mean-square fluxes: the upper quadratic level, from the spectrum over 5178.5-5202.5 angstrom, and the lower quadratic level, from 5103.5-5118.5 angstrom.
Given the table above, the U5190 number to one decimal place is 11.6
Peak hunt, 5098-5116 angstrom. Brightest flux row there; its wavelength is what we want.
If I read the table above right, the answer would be 5102 angstrom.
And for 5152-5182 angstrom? 5153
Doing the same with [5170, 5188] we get 5171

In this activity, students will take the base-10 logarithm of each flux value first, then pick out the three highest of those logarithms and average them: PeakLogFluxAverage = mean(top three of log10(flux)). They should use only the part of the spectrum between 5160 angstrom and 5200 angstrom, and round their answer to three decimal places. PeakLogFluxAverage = 0.773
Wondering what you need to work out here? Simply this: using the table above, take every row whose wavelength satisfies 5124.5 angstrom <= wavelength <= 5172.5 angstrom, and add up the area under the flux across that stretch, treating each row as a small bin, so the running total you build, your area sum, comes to 279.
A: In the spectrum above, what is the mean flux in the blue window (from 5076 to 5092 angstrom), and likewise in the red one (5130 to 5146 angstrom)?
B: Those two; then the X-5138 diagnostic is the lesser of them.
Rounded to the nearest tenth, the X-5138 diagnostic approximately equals 5.9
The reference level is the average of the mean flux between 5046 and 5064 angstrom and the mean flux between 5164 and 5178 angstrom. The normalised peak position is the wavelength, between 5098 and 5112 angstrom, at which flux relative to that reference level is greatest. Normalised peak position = 5102 angstrom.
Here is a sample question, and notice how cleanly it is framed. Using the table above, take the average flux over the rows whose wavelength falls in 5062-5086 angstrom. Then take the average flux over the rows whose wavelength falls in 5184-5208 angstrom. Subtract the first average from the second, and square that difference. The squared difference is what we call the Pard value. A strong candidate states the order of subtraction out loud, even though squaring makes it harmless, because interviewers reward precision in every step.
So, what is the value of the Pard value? 0.07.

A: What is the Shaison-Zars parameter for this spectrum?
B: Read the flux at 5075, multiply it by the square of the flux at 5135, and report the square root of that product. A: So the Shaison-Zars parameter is 14.1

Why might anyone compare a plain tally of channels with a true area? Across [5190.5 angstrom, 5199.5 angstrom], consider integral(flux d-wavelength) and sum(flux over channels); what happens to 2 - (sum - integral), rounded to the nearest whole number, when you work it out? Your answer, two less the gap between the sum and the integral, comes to 35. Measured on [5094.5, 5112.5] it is 74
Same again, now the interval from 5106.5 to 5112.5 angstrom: 25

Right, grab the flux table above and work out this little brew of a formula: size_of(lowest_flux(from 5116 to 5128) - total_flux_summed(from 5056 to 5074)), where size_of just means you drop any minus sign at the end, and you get 30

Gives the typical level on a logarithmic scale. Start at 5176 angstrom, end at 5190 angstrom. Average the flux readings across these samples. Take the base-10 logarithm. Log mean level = 0.761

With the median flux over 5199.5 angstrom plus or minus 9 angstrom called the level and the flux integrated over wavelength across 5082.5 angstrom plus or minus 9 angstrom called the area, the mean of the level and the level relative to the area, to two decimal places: 2.81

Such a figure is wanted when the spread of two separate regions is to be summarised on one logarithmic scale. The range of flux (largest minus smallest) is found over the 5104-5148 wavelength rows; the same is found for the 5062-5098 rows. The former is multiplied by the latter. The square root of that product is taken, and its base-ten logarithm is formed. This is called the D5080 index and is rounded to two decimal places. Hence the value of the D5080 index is -0.16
